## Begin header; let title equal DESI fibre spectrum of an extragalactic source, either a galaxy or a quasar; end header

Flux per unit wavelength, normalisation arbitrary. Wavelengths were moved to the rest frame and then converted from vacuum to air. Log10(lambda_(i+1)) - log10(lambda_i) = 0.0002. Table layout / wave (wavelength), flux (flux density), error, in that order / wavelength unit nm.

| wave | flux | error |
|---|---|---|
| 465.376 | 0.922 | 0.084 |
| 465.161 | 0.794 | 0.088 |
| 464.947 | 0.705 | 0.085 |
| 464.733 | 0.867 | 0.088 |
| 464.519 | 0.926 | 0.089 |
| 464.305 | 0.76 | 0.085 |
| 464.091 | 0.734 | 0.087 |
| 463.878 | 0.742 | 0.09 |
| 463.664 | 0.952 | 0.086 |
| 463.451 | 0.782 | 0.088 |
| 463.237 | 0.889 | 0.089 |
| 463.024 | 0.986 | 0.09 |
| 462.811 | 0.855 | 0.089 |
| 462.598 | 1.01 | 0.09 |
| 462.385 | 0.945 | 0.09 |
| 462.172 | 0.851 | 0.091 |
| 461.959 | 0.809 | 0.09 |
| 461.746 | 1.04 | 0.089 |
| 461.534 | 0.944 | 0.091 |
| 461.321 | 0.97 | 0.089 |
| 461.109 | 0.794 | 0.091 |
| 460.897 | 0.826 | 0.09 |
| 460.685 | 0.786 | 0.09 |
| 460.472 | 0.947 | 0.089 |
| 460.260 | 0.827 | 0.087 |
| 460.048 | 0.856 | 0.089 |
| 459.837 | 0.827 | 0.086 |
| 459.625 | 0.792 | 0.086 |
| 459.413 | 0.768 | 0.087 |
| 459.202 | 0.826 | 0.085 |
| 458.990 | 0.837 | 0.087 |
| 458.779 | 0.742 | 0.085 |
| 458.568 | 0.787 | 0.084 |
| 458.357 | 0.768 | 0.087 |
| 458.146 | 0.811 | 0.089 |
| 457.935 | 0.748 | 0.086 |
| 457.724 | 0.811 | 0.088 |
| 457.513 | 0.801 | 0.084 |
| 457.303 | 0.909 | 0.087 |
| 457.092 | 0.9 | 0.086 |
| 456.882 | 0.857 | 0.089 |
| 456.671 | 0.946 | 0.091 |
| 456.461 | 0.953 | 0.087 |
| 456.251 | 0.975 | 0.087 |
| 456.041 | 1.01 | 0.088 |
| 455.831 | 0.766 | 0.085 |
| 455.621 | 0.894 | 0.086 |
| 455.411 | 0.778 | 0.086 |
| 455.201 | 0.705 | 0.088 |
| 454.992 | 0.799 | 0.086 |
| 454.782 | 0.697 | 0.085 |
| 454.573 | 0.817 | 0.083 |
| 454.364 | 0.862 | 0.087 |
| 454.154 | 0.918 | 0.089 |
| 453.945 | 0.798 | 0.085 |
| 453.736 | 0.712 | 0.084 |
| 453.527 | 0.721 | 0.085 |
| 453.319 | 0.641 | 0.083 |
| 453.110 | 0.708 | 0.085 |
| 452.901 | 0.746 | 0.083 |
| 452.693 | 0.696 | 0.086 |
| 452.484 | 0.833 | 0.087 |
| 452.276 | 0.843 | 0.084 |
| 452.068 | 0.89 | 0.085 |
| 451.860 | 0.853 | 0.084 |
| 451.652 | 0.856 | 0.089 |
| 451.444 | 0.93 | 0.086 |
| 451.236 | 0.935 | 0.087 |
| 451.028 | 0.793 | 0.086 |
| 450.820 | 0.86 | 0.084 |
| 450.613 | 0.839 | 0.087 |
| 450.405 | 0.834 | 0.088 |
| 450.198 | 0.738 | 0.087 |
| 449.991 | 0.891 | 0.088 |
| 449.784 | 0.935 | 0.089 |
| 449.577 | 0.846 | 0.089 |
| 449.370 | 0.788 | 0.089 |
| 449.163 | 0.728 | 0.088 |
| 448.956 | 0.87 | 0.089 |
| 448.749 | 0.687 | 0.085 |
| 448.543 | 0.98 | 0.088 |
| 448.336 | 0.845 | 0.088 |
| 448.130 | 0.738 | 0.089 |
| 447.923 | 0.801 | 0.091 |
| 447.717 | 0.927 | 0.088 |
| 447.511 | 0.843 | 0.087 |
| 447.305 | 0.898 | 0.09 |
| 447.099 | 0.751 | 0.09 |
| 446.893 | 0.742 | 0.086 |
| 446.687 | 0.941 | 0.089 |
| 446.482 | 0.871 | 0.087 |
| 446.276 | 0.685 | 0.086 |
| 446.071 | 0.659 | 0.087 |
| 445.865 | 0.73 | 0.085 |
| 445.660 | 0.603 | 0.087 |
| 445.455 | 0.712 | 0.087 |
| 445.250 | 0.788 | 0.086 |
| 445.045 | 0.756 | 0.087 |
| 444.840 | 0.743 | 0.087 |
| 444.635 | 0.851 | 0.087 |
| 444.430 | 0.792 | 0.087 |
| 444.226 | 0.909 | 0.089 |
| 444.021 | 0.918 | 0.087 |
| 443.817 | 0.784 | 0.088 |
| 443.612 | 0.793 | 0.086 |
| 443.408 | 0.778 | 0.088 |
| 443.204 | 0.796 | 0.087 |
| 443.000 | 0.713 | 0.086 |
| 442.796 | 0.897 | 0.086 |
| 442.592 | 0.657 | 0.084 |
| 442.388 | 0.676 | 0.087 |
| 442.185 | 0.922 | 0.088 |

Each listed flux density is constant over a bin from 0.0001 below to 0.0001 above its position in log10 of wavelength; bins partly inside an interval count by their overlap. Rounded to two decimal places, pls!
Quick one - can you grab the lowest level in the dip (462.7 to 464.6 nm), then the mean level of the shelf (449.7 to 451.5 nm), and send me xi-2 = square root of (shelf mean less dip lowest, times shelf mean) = 0.33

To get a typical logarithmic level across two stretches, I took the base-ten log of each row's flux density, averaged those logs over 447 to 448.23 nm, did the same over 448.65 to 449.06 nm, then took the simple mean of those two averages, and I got -0.098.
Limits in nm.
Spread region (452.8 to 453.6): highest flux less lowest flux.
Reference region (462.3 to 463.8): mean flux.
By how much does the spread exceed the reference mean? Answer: -0.81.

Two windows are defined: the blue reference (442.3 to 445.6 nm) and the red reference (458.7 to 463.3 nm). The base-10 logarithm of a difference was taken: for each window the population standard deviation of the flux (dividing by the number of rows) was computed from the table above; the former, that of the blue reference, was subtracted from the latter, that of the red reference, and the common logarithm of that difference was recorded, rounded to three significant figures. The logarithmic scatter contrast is -2.19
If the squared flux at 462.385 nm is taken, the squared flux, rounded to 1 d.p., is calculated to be 0.9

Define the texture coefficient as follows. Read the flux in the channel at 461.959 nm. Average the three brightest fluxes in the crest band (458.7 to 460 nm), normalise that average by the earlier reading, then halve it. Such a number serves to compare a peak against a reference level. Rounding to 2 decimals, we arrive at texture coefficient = 0.51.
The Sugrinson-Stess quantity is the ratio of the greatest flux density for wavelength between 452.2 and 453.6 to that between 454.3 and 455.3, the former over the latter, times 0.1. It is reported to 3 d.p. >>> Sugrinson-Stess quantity 0.098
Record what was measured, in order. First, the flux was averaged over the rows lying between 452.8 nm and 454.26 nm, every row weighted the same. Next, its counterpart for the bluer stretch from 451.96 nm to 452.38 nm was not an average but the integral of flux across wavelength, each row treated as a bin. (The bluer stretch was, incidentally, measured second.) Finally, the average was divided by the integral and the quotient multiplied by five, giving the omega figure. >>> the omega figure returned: 10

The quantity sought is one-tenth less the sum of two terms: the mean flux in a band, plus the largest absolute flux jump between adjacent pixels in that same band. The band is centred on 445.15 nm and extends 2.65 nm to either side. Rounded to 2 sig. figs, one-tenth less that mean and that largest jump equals -0.93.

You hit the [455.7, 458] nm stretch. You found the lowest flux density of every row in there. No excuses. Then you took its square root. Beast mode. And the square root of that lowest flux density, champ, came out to 0.865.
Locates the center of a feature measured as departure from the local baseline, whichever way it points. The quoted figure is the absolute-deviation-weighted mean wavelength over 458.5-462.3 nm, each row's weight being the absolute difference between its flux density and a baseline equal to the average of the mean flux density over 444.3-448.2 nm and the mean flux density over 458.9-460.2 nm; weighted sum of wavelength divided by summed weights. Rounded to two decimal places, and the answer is 460.86 nm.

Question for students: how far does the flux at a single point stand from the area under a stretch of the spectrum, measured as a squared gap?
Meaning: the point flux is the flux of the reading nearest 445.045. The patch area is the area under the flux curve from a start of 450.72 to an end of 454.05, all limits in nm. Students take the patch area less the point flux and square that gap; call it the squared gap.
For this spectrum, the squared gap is 3.7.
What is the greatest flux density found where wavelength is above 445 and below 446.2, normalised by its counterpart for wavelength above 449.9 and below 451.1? 0.88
